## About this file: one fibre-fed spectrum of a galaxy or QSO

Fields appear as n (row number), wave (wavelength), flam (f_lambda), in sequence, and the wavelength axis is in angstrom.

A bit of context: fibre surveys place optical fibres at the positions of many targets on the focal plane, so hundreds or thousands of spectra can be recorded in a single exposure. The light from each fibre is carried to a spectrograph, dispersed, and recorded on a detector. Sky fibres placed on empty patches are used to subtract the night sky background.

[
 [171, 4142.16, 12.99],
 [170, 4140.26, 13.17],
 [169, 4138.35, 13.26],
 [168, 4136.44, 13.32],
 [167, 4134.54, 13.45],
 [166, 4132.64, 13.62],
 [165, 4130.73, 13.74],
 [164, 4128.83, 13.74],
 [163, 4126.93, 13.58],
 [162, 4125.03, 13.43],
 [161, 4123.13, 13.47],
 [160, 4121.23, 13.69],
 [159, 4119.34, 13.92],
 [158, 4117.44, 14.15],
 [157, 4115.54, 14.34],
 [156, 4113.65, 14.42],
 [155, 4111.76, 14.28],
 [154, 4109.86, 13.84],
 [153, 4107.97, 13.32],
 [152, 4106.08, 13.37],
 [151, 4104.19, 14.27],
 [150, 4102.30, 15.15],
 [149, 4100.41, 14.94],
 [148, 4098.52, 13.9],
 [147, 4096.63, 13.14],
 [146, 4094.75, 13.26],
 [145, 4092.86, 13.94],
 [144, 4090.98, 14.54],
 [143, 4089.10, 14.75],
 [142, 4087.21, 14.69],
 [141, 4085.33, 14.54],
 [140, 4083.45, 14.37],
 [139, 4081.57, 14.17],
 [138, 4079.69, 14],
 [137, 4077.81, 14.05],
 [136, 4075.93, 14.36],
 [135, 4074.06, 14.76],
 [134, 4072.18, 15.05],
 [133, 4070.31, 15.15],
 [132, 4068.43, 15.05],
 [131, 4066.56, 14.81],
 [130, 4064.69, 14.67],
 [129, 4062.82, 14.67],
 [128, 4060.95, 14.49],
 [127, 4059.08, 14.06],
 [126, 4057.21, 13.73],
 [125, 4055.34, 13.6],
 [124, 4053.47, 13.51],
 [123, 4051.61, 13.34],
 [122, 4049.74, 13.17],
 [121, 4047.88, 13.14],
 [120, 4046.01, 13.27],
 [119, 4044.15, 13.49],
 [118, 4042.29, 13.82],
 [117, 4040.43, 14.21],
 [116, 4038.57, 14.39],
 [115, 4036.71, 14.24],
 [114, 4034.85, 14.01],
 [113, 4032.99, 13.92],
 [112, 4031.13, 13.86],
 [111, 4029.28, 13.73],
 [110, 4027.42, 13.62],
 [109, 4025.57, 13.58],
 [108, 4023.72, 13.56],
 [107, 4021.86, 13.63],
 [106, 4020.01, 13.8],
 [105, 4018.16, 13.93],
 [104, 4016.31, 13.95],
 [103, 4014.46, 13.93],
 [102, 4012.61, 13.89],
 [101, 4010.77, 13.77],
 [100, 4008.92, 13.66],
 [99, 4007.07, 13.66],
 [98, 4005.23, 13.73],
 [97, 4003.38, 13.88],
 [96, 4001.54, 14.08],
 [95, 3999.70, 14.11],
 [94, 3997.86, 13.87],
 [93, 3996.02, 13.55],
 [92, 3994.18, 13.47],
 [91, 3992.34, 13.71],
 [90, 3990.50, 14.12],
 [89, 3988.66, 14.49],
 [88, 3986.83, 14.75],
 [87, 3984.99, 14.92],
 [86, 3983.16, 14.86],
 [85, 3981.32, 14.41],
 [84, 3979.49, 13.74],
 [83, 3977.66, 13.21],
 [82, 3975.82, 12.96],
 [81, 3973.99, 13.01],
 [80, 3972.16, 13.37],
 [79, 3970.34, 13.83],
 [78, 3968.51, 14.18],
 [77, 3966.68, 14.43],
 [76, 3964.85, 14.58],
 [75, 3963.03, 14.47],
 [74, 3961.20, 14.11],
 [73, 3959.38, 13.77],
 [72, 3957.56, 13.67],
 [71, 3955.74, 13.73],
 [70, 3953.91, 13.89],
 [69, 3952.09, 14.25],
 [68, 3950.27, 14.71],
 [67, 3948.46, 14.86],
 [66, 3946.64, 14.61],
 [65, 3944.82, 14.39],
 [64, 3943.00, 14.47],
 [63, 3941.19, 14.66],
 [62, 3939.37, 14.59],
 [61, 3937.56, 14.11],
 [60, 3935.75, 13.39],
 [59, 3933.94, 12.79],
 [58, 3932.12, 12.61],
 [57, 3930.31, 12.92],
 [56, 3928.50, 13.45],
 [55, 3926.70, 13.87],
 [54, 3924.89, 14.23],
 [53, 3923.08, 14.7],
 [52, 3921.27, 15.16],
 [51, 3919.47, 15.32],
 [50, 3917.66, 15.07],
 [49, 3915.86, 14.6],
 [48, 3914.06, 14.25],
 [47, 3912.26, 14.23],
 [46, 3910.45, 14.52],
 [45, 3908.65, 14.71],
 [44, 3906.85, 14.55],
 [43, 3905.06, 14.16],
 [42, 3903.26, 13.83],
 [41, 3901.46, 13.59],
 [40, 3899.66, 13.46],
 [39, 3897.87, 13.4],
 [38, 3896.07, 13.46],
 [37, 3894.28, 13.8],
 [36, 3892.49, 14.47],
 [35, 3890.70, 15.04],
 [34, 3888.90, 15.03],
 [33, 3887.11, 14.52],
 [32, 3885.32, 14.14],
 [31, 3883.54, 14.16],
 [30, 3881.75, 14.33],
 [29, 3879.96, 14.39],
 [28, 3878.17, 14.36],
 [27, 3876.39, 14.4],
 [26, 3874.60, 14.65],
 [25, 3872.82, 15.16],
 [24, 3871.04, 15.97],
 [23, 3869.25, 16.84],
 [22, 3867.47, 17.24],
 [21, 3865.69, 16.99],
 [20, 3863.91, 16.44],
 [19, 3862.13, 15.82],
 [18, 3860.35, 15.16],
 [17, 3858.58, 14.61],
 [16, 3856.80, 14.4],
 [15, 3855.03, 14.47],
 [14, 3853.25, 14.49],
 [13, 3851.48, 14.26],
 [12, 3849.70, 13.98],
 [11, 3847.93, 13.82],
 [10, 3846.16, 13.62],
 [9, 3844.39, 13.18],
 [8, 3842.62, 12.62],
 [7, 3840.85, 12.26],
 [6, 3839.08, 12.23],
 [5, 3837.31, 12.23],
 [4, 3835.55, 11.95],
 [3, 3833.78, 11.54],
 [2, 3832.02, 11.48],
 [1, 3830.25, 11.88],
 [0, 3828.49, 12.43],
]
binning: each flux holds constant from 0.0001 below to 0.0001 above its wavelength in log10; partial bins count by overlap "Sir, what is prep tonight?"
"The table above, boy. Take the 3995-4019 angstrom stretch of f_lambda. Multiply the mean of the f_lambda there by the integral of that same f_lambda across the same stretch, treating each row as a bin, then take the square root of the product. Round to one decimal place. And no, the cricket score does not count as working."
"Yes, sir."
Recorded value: 67.8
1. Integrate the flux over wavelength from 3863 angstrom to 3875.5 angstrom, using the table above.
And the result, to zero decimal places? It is 202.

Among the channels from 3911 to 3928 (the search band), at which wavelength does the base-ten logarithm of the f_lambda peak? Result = 3919.47 angstrom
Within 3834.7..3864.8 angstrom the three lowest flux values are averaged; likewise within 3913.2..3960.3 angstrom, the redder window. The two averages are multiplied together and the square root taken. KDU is 12.5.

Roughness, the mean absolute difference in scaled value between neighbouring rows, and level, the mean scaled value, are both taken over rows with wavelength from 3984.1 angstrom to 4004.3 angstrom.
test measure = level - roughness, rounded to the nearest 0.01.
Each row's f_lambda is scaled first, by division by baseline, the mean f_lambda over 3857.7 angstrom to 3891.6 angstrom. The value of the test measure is 0.91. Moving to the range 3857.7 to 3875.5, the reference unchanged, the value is 1.01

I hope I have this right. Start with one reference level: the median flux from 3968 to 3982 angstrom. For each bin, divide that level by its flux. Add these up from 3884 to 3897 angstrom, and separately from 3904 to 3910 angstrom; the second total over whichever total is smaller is 1.0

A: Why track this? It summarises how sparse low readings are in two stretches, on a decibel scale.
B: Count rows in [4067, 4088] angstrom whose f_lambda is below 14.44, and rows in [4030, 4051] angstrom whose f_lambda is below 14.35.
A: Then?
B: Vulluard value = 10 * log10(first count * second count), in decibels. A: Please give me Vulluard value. 17.0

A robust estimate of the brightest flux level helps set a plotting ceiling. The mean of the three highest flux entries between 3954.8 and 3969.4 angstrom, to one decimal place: 14.5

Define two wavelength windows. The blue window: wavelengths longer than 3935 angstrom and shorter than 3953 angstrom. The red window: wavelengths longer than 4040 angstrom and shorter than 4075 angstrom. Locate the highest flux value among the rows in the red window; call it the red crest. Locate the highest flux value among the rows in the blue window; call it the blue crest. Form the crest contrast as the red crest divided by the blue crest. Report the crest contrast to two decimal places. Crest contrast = 1.02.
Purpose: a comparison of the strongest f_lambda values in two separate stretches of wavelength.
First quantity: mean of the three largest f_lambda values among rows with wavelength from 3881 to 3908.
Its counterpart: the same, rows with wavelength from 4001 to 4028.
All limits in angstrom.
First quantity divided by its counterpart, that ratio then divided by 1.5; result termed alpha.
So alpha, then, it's 0.709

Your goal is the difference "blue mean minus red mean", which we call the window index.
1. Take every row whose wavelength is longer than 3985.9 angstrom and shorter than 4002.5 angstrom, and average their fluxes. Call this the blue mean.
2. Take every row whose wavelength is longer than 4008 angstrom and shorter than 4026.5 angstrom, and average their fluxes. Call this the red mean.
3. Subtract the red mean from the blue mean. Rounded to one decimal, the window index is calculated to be 0.2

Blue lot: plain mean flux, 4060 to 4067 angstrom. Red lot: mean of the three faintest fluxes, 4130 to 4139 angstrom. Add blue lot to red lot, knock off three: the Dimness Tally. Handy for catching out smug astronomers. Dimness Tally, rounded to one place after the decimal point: 25.0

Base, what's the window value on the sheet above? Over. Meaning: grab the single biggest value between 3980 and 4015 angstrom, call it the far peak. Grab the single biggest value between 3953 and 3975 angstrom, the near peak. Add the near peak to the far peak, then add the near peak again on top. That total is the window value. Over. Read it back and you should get 44.1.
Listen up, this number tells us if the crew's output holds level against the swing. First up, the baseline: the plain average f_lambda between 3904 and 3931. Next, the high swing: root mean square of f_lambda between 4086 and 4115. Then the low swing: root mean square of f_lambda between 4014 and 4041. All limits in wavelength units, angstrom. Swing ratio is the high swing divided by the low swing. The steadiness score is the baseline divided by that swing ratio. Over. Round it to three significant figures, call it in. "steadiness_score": 14.1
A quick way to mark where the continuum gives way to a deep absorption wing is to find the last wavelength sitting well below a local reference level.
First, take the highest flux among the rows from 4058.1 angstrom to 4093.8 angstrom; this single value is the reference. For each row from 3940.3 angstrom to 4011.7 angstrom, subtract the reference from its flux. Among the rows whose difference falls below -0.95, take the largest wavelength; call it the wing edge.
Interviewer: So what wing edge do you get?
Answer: 4010.77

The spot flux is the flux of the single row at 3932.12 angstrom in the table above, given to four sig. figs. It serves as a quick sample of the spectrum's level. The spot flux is 12.61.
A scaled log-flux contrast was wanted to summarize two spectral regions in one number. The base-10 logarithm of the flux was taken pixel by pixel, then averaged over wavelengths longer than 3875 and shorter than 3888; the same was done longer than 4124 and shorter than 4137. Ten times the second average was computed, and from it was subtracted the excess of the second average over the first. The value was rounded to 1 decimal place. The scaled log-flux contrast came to 11.3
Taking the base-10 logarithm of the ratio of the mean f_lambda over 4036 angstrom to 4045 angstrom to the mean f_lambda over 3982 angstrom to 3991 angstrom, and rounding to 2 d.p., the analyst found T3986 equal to -0.02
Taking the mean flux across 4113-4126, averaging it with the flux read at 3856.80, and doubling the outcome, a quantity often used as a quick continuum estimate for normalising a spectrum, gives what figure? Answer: 28.3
